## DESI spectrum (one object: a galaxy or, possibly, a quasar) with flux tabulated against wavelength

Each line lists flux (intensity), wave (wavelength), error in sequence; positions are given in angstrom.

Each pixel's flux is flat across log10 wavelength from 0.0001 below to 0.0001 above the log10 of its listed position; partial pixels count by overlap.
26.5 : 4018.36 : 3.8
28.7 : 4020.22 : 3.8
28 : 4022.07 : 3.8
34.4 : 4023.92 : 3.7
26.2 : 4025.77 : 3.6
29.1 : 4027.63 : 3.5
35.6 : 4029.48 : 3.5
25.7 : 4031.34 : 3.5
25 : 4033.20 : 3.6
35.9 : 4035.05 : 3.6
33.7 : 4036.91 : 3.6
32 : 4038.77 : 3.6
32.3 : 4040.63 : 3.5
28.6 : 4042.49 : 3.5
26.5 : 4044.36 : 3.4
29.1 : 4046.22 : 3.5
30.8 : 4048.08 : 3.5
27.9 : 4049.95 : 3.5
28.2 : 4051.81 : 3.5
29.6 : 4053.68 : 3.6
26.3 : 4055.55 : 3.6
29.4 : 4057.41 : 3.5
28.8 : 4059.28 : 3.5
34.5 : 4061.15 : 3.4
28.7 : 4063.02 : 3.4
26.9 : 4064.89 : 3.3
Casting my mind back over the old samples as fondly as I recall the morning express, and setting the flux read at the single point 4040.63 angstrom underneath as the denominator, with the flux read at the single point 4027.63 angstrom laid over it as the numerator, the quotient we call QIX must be 0.9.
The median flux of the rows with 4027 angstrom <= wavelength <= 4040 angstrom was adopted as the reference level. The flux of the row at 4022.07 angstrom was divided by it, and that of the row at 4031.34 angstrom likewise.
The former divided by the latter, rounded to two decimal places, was 1.09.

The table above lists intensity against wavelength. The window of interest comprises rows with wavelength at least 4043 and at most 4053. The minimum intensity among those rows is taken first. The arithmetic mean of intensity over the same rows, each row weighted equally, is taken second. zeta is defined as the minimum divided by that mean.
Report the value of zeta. 0.93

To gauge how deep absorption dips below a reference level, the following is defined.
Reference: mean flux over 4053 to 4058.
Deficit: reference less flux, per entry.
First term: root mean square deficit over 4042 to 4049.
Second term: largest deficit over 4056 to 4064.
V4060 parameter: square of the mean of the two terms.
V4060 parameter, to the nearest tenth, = 0.4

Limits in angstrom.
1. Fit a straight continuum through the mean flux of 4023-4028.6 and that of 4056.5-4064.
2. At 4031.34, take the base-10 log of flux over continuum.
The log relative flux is -0.07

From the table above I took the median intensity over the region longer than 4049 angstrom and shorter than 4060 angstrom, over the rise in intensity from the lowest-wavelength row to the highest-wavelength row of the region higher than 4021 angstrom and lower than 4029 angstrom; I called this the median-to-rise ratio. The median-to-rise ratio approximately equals 26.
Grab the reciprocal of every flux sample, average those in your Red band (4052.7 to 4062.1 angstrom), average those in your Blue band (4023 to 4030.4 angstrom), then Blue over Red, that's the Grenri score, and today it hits 0.96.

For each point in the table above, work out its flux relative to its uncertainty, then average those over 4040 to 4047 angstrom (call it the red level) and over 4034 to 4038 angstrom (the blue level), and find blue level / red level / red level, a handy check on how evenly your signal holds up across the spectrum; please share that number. 0.138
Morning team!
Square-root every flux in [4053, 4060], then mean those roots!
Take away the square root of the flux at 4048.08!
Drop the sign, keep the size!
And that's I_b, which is 0.21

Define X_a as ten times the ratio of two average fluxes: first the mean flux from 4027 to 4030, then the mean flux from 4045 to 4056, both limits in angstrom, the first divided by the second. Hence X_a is 11.3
